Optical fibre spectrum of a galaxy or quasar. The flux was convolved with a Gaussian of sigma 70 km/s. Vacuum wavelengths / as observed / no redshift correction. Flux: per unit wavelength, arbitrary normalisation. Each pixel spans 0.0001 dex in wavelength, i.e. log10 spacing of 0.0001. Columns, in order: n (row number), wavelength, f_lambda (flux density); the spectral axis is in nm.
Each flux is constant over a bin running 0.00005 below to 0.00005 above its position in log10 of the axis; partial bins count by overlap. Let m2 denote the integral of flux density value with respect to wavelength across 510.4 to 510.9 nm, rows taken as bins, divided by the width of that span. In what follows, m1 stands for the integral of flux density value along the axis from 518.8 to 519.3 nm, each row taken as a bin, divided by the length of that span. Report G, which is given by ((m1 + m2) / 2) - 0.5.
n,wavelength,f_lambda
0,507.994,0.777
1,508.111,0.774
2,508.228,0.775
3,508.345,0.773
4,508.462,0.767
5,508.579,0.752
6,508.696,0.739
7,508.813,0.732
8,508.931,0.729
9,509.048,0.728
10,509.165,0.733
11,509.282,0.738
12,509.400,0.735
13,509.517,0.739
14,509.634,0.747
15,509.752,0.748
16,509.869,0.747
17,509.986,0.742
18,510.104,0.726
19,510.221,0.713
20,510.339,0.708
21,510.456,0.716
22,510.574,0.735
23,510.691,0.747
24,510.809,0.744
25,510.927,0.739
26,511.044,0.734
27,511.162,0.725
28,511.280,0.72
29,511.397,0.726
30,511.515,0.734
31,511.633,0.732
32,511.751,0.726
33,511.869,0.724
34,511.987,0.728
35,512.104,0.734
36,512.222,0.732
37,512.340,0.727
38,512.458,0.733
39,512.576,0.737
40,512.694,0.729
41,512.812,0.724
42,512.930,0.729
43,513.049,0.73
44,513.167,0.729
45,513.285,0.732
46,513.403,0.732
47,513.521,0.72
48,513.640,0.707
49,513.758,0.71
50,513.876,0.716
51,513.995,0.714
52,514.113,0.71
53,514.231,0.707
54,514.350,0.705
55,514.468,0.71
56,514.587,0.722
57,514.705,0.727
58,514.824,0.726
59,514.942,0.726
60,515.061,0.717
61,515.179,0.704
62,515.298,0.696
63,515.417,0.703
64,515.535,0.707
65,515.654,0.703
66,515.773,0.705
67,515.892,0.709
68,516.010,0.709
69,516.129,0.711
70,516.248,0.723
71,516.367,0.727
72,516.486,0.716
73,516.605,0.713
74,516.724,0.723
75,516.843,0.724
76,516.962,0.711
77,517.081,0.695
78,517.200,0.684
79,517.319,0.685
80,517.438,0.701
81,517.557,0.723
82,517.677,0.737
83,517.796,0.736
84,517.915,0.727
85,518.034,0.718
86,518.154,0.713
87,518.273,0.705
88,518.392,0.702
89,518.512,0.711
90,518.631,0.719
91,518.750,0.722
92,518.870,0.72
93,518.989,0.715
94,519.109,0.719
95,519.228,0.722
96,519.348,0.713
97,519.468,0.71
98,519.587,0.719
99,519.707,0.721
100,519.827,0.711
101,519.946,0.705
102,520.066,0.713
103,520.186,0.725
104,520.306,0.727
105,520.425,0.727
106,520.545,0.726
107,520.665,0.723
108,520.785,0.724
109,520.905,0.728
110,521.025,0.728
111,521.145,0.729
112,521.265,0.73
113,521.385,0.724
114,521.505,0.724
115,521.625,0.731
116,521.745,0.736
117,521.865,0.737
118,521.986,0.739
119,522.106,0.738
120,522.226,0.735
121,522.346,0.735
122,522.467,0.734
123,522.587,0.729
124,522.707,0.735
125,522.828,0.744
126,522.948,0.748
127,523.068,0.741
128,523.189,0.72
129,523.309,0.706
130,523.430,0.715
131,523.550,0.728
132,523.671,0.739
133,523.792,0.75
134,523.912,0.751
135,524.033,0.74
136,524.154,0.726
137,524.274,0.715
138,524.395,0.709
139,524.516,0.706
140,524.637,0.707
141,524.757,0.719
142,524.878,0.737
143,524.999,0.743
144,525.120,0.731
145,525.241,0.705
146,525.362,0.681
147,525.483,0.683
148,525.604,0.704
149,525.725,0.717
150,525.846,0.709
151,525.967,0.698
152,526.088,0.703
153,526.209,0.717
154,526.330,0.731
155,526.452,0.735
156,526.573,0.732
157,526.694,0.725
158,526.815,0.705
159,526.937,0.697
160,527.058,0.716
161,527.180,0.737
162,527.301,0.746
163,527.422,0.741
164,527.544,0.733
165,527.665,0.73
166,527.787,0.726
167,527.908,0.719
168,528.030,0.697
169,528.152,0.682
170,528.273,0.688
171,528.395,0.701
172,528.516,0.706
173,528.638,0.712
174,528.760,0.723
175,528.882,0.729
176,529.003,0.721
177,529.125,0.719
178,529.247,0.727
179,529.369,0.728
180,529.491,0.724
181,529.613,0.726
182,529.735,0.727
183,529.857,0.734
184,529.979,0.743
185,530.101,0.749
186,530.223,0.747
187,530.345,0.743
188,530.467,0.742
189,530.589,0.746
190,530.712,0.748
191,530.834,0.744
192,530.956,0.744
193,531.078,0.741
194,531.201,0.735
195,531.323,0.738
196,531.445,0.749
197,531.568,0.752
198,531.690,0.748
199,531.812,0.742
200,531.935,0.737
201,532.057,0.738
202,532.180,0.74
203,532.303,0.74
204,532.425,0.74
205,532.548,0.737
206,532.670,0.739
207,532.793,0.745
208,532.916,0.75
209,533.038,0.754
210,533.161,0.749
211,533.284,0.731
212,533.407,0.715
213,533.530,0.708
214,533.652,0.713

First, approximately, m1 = 0.718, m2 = 0.735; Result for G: 0.227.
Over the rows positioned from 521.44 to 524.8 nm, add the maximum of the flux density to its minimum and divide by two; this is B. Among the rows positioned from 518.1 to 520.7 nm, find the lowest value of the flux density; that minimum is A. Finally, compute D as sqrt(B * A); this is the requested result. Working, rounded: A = 0.702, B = 0.7285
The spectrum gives 0.715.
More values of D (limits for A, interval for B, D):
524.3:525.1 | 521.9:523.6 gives 0.716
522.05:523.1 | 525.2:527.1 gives 0.718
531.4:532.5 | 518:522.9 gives 0.730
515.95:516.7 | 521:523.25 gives 0.721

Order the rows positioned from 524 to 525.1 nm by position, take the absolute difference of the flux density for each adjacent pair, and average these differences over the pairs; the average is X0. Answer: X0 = 0.009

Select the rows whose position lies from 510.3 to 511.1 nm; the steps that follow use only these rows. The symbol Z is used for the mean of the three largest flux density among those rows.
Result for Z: 0.743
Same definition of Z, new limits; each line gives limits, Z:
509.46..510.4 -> 0.747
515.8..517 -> 0.725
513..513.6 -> 0.731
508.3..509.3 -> 0.764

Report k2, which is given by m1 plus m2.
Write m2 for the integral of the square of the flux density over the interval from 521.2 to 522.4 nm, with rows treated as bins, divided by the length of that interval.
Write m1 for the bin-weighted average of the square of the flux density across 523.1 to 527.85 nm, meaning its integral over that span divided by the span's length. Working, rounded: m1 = 0.520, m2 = 0.537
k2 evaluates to 1.06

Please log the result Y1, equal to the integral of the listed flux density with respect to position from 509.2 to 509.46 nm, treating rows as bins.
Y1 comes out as 0.19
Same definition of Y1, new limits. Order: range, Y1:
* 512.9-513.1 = 0.15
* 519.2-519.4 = 0.14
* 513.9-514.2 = 0.21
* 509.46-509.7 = 0.18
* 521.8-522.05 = 0.18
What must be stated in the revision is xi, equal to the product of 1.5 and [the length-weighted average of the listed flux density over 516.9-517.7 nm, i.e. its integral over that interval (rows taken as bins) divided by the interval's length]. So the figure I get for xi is 1.06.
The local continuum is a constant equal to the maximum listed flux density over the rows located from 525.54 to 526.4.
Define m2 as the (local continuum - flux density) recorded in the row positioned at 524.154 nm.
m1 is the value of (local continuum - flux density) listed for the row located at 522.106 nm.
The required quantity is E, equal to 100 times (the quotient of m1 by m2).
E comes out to -140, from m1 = -0.007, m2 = 0.005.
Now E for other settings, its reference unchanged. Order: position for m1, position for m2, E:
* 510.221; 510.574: -450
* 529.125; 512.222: -1200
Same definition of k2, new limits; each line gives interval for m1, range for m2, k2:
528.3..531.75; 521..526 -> 1.06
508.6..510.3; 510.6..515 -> 1.07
